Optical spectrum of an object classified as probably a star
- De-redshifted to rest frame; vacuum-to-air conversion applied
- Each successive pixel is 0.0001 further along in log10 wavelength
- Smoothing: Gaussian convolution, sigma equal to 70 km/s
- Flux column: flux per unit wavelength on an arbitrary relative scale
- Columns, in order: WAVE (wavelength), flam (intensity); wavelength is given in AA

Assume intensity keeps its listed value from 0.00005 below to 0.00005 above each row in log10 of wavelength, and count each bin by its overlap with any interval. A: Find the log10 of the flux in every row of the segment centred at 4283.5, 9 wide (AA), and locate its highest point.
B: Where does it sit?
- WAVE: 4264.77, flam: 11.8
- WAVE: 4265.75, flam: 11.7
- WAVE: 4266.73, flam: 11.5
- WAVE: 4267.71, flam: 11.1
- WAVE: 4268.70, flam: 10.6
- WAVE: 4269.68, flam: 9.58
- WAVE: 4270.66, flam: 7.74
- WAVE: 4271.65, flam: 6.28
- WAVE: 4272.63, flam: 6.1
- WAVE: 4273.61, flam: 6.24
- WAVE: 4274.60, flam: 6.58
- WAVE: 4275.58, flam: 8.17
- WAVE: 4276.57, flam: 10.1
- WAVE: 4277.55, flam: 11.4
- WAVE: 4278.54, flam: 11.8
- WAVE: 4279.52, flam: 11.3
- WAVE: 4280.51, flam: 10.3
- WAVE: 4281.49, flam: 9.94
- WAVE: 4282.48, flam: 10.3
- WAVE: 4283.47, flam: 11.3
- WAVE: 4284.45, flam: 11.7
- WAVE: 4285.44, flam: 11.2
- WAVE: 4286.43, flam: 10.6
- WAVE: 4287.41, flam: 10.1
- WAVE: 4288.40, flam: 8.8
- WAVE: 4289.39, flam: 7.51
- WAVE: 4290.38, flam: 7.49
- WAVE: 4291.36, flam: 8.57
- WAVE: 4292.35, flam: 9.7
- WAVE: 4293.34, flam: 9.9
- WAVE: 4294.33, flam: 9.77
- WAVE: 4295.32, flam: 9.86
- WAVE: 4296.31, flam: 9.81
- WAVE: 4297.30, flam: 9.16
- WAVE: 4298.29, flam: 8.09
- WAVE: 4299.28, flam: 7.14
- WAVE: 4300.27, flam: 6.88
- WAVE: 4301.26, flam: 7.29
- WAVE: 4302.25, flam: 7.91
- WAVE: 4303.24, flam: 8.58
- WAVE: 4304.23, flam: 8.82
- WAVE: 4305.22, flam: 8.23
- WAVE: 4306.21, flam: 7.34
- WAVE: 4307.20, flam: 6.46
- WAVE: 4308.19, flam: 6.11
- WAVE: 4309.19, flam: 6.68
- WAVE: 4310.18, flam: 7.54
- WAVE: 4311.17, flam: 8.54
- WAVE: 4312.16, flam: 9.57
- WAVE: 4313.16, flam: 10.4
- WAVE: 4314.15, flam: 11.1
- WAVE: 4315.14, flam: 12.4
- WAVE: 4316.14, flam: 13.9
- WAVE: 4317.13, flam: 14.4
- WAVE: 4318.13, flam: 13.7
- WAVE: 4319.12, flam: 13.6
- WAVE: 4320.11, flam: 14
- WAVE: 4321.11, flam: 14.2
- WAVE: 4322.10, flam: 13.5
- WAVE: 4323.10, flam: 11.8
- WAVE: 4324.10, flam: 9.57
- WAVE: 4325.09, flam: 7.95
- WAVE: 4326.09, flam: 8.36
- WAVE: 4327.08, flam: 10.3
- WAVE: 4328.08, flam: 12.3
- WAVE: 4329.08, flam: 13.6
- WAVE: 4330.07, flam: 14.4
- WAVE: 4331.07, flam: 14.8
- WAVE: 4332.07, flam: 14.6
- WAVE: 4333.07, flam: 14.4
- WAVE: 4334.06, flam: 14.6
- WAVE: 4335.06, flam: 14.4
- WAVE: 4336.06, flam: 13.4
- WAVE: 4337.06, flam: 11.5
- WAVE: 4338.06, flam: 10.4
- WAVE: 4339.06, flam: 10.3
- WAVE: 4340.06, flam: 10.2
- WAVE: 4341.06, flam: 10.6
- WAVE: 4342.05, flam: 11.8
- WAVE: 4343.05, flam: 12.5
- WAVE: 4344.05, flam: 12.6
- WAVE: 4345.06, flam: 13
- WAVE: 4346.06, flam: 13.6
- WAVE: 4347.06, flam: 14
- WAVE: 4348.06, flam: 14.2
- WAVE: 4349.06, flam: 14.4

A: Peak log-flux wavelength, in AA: 4284.45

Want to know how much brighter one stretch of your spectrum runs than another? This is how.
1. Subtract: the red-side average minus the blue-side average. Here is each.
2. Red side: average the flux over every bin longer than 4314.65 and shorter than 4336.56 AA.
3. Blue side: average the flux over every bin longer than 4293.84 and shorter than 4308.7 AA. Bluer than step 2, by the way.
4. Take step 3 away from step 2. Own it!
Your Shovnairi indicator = 4.8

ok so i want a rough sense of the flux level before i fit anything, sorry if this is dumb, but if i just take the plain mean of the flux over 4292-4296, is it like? 9.8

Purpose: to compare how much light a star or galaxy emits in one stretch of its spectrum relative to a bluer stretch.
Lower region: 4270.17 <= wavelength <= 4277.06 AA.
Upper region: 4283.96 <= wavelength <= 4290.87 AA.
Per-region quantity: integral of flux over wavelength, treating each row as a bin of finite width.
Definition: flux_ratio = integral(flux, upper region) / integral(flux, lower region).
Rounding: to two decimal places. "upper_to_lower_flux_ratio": 1.32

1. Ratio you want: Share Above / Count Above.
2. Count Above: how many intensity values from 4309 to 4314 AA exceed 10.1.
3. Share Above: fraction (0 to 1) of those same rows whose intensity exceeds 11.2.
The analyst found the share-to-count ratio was 0.00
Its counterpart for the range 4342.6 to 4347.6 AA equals 0.20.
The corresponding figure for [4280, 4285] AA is 0.10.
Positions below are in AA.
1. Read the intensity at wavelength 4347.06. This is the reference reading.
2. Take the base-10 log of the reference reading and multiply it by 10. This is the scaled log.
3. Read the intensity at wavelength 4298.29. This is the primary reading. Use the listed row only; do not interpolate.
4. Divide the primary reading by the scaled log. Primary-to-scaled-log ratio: 0.71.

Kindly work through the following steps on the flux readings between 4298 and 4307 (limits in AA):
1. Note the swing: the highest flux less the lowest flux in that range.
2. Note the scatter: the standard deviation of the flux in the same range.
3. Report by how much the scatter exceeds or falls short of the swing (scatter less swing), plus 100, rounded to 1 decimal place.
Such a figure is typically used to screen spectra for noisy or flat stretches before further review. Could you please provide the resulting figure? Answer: 98.7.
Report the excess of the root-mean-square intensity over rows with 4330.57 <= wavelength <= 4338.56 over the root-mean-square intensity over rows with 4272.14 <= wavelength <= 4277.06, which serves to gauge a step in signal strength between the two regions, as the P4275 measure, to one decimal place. 6.0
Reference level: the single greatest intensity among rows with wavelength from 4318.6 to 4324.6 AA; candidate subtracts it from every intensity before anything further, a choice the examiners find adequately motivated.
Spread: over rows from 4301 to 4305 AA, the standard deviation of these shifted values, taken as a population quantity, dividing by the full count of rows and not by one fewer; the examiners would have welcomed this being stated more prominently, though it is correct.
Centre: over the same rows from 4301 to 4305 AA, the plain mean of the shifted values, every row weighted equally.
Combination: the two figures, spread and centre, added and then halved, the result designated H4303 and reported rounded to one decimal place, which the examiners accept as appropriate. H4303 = -2.7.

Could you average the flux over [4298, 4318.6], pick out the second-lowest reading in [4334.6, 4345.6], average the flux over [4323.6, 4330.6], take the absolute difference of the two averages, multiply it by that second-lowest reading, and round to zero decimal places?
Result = 19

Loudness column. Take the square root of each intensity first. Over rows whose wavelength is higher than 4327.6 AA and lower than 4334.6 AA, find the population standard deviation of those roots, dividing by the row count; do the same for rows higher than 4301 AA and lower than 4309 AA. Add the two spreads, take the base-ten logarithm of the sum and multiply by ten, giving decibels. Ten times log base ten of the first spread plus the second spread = -6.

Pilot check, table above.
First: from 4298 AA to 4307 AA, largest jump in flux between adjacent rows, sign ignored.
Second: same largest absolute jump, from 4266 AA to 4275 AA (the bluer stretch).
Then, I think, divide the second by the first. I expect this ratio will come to 1.94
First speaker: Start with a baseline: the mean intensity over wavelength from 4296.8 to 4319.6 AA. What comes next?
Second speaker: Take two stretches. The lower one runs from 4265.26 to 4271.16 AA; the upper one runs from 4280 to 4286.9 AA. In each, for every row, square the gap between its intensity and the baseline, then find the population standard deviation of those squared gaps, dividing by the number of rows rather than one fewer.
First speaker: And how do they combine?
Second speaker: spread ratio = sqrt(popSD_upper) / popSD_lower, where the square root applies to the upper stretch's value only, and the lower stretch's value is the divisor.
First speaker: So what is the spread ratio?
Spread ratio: 0.71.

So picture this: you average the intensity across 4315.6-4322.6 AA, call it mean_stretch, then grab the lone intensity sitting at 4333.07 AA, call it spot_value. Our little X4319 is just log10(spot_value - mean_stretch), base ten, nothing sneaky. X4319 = -0.3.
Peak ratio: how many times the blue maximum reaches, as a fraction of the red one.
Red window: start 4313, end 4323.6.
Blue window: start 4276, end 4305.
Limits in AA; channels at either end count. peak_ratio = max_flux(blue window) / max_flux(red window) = 0.82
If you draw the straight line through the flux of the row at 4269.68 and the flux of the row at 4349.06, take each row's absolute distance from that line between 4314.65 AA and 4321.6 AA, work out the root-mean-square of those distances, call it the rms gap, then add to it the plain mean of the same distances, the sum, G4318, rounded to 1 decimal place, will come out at 2.6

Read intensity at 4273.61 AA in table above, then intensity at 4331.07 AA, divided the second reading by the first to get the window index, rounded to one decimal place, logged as 2.4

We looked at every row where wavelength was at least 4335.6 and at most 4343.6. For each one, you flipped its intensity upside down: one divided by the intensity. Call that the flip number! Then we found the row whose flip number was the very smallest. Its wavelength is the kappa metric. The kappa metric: 4336.06 AA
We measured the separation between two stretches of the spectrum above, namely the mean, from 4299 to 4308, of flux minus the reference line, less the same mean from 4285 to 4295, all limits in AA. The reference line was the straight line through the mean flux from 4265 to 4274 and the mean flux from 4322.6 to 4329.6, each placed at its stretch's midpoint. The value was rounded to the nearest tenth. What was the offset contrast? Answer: -2.1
